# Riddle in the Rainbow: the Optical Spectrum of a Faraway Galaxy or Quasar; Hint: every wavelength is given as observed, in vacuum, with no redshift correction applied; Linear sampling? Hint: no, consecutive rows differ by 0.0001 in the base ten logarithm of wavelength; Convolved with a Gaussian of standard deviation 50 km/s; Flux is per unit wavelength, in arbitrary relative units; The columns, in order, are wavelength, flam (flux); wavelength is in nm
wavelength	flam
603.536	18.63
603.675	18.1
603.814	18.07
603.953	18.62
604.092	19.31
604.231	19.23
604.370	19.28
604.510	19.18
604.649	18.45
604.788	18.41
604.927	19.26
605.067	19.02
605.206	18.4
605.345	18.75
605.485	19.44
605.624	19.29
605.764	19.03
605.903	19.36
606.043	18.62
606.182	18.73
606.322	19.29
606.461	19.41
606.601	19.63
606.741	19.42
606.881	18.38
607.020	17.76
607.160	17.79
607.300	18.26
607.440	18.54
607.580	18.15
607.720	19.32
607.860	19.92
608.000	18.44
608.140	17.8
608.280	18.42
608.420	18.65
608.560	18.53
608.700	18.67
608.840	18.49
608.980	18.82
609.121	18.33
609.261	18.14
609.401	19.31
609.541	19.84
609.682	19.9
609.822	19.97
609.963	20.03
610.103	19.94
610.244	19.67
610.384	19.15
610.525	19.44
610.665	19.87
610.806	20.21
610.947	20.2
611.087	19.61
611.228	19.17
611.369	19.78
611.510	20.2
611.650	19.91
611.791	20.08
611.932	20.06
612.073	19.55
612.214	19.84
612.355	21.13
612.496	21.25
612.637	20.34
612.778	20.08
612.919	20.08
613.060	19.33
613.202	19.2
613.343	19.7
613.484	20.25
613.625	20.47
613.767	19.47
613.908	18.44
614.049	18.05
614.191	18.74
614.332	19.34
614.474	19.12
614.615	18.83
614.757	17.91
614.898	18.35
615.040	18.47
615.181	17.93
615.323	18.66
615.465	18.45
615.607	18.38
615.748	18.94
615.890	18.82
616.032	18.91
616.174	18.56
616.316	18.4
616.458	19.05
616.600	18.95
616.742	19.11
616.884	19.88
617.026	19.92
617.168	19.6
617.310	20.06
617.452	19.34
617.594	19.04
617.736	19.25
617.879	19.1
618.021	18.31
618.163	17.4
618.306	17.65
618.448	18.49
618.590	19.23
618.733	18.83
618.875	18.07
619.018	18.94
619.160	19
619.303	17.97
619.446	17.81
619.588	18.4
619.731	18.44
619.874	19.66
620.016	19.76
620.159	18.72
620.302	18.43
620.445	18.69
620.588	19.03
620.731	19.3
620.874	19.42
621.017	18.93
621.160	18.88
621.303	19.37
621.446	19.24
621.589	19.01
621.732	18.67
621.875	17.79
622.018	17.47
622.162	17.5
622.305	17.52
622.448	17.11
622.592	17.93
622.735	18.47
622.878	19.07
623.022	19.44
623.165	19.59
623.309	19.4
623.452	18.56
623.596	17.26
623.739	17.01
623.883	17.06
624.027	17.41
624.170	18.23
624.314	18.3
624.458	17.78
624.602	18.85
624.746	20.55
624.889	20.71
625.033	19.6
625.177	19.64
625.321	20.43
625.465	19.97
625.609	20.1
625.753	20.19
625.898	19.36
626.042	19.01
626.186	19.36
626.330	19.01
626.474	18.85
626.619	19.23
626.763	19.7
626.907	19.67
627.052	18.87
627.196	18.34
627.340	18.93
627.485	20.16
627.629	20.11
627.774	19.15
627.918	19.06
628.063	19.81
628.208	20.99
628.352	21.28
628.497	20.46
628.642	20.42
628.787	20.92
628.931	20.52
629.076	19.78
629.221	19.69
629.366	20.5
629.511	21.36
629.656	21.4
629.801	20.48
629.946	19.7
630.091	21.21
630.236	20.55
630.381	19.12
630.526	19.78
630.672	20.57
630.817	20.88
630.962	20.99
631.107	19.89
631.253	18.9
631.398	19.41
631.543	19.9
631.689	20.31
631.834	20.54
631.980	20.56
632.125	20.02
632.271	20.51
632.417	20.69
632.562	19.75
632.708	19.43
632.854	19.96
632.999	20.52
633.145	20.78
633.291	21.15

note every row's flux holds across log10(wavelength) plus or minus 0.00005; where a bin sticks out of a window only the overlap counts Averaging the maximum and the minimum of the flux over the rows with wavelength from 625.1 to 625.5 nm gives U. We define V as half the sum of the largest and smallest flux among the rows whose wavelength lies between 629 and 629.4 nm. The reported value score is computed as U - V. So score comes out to -0.1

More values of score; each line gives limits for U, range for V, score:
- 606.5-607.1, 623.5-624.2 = 1.1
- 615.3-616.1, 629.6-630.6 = -1.6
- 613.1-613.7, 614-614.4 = 1.1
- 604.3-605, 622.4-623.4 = 0.5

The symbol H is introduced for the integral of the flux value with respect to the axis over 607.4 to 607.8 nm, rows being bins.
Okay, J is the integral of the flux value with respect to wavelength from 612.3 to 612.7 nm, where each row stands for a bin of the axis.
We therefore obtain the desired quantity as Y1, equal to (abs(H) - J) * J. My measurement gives -7.4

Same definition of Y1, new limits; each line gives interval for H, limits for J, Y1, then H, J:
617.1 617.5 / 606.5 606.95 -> -6.2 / 7.88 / 8.61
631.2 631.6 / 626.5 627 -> -18.7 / 7.78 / 9.71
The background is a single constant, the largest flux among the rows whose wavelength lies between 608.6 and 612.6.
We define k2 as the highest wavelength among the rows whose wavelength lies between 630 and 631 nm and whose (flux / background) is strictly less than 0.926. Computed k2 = 630.381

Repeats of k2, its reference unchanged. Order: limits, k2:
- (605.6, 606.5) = 606.461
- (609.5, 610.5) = 610.384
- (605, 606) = 605.903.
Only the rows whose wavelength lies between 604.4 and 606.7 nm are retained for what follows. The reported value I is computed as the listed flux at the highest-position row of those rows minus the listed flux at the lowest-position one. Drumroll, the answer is 0.45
